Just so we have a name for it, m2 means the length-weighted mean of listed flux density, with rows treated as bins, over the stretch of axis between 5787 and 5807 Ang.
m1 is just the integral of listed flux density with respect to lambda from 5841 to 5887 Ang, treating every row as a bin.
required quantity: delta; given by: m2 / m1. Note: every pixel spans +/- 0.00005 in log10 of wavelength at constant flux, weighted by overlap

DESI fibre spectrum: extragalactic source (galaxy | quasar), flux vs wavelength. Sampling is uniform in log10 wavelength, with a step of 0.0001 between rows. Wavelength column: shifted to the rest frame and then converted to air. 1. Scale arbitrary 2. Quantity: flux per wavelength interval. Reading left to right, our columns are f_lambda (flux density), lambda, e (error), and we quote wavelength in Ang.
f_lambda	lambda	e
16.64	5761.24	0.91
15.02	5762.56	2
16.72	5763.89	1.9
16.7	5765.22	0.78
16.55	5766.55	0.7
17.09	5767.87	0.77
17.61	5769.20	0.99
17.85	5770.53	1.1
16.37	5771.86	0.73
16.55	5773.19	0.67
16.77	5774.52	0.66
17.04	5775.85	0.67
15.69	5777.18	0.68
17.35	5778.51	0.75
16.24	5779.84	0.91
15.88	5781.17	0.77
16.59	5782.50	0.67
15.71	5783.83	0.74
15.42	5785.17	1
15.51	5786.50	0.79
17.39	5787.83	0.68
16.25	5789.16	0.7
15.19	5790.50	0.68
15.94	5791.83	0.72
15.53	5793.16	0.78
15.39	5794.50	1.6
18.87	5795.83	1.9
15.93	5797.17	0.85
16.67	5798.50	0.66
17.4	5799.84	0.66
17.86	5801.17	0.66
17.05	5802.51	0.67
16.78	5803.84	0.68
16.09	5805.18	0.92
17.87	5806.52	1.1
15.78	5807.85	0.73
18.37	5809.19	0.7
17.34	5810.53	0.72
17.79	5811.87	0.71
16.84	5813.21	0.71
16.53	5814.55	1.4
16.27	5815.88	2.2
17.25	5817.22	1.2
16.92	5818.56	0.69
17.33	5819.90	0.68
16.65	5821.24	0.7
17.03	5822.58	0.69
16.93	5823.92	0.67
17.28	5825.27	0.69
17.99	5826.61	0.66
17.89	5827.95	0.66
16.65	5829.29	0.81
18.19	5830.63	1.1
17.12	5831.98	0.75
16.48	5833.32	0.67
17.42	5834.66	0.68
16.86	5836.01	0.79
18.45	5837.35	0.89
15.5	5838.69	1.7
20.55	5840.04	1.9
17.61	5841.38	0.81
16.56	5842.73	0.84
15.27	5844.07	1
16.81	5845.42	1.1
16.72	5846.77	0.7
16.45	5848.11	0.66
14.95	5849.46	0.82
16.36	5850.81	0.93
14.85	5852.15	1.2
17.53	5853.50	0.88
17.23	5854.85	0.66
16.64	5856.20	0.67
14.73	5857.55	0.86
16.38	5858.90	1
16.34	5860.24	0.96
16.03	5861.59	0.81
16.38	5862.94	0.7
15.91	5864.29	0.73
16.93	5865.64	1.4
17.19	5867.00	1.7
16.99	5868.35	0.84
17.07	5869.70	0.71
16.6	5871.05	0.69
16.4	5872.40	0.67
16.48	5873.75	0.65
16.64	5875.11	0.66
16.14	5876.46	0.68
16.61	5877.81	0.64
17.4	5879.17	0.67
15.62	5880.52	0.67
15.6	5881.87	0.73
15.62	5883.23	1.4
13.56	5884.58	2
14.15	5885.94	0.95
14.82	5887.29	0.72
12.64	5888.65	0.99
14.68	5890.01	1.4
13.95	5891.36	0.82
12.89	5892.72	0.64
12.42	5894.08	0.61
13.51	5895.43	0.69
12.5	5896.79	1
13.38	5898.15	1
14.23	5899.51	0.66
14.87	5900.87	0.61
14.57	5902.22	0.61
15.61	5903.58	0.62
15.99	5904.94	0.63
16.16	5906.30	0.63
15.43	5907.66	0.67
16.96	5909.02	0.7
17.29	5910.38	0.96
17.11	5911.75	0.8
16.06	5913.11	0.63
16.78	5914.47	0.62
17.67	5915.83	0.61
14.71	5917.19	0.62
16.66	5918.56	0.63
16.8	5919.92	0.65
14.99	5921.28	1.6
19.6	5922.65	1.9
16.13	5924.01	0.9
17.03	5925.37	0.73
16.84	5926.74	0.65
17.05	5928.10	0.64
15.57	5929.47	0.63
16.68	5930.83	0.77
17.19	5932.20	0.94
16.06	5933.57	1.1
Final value 0.022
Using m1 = 746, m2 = 16.7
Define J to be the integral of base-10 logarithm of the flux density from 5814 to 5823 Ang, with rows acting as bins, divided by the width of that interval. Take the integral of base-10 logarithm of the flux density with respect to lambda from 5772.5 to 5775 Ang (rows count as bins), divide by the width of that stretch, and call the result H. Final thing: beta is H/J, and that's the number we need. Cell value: 0.994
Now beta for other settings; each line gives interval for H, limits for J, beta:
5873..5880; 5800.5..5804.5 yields 0.985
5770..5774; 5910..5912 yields 0.997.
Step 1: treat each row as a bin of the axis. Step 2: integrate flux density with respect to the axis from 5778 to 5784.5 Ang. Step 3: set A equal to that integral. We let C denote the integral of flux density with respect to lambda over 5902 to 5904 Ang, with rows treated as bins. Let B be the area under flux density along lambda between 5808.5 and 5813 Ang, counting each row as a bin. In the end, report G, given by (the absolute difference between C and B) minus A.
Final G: -57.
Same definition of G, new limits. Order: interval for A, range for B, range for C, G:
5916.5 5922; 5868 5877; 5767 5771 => -7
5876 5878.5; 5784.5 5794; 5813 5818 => 26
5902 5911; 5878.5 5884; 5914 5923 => -83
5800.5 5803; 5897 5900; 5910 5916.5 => 26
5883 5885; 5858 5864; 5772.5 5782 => 30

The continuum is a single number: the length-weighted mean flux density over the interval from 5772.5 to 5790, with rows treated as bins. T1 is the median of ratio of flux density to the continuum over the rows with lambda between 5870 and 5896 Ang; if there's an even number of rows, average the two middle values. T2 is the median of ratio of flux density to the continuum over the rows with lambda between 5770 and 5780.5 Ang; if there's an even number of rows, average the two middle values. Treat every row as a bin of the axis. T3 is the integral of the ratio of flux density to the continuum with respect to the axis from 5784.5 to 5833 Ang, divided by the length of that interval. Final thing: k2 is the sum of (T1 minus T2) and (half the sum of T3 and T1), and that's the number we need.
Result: 0.93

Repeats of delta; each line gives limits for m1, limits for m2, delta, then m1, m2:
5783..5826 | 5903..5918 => 0.023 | 719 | 16.3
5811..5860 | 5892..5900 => 0.016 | 827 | 13.1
